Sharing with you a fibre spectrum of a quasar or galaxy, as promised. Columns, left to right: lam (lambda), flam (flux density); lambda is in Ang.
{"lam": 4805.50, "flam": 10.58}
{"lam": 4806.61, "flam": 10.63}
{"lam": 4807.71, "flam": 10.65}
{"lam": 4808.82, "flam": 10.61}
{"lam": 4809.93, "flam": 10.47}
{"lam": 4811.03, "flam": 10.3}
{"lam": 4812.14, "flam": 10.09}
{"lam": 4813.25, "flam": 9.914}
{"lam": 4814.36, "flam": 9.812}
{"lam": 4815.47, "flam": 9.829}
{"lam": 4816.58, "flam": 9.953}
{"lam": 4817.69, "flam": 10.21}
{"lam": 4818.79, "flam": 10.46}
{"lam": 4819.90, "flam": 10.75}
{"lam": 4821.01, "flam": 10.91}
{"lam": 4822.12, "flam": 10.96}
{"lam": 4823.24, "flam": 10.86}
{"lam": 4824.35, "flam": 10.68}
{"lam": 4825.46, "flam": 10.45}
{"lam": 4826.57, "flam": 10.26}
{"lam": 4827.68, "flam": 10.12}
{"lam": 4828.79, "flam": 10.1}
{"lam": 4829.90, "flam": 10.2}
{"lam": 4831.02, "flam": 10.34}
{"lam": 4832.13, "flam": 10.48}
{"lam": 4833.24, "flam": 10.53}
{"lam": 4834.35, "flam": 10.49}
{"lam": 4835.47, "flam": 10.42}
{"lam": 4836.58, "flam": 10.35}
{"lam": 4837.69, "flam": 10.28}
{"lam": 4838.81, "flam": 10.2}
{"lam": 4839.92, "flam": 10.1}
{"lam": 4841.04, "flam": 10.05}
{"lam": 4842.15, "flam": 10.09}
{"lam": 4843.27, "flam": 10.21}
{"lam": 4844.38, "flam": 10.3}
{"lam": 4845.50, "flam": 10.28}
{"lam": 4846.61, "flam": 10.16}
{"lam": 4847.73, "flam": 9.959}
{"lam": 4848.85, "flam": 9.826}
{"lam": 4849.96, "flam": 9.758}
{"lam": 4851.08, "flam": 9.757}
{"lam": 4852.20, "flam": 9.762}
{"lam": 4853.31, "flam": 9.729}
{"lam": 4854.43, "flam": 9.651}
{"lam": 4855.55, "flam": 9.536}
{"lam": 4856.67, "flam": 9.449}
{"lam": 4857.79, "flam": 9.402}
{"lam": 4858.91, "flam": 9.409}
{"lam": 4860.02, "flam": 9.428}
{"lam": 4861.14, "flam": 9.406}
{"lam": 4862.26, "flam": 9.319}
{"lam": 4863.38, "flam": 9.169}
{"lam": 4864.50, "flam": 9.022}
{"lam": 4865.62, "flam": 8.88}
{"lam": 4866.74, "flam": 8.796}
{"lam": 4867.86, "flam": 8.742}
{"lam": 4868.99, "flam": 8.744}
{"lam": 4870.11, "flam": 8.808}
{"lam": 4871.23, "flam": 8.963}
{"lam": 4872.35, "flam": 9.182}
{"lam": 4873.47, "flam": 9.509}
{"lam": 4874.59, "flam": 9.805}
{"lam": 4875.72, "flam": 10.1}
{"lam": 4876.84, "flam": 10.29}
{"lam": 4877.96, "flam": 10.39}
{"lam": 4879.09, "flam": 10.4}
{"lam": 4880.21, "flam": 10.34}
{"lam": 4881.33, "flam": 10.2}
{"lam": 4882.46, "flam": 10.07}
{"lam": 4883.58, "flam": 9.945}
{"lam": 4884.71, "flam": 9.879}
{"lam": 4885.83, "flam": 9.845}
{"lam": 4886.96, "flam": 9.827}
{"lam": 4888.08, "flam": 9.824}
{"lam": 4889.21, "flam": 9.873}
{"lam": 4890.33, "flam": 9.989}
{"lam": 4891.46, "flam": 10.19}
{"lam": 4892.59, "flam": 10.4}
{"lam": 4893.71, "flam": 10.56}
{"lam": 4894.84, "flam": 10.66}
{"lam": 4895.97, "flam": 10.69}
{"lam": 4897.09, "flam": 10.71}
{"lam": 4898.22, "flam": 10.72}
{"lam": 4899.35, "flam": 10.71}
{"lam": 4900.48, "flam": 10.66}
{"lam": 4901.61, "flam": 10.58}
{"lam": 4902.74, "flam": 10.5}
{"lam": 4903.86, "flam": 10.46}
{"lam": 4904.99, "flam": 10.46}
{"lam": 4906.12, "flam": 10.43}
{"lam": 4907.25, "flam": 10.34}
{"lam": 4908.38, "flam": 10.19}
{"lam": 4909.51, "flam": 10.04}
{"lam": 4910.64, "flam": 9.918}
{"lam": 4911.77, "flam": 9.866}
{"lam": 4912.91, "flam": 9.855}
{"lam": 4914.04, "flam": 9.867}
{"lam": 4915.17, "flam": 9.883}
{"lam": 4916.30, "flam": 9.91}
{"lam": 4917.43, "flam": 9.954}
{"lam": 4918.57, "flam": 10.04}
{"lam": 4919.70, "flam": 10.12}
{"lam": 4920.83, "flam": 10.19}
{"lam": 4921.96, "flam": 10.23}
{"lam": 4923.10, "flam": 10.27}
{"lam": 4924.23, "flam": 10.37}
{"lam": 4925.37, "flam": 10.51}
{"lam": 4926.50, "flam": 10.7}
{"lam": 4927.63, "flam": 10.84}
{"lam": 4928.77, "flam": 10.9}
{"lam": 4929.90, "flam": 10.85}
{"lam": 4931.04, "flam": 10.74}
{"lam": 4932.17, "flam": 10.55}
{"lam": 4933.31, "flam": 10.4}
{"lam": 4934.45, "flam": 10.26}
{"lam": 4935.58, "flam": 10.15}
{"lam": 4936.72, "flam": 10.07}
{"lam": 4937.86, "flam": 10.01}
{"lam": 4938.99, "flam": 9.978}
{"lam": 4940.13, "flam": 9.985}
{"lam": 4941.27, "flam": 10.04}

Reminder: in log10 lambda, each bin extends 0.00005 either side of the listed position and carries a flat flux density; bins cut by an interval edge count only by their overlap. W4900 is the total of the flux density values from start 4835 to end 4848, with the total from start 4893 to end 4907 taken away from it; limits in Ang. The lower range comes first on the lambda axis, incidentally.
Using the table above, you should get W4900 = -5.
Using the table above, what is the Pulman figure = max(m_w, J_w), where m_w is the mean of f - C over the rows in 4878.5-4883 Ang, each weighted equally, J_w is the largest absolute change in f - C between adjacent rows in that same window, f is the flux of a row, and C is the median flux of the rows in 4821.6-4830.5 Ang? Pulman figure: 0.14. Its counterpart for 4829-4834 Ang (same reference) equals 0.14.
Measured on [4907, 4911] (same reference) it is 0.15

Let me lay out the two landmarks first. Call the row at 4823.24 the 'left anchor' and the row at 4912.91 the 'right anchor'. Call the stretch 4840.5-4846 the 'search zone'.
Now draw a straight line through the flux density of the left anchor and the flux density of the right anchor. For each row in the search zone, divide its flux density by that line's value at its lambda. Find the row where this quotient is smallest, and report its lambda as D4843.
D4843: 4841.04 Ang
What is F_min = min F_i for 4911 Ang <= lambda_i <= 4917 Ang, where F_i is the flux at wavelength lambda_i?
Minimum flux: 9.855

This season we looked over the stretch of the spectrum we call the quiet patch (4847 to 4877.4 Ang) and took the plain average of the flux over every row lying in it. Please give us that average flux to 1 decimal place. 9.4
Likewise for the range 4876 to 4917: 10.2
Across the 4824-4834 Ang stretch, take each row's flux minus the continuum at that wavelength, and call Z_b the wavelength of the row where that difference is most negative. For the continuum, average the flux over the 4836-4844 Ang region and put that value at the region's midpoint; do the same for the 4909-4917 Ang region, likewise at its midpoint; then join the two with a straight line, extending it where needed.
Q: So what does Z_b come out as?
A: 4828.79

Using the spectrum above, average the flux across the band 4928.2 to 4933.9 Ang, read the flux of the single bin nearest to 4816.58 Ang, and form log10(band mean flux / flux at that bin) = 0.03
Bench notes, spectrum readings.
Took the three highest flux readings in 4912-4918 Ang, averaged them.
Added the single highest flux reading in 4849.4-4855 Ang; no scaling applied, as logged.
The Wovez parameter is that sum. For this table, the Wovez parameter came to 19.7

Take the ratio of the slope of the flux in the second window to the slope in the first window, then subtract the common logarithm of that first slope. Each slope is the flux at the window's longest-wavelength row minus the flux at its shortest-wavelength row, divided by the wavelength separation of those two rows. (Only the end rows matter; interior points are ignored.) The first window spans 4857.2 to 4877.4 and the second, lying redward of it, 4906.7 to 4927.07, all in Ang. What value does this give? 1.73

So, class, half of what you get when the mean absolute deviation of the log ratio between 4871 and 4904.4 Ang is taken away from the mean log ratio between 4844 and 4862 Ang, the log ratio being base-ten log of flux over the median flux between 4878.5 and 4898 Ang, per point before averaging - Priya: -0.018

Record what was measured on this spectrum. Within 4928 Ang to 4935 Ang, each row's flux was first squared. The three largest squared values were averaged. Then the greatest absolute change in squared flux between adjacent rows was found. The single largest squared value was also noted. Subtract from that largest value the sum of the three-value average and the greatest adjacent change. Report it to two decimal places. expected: -2.53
